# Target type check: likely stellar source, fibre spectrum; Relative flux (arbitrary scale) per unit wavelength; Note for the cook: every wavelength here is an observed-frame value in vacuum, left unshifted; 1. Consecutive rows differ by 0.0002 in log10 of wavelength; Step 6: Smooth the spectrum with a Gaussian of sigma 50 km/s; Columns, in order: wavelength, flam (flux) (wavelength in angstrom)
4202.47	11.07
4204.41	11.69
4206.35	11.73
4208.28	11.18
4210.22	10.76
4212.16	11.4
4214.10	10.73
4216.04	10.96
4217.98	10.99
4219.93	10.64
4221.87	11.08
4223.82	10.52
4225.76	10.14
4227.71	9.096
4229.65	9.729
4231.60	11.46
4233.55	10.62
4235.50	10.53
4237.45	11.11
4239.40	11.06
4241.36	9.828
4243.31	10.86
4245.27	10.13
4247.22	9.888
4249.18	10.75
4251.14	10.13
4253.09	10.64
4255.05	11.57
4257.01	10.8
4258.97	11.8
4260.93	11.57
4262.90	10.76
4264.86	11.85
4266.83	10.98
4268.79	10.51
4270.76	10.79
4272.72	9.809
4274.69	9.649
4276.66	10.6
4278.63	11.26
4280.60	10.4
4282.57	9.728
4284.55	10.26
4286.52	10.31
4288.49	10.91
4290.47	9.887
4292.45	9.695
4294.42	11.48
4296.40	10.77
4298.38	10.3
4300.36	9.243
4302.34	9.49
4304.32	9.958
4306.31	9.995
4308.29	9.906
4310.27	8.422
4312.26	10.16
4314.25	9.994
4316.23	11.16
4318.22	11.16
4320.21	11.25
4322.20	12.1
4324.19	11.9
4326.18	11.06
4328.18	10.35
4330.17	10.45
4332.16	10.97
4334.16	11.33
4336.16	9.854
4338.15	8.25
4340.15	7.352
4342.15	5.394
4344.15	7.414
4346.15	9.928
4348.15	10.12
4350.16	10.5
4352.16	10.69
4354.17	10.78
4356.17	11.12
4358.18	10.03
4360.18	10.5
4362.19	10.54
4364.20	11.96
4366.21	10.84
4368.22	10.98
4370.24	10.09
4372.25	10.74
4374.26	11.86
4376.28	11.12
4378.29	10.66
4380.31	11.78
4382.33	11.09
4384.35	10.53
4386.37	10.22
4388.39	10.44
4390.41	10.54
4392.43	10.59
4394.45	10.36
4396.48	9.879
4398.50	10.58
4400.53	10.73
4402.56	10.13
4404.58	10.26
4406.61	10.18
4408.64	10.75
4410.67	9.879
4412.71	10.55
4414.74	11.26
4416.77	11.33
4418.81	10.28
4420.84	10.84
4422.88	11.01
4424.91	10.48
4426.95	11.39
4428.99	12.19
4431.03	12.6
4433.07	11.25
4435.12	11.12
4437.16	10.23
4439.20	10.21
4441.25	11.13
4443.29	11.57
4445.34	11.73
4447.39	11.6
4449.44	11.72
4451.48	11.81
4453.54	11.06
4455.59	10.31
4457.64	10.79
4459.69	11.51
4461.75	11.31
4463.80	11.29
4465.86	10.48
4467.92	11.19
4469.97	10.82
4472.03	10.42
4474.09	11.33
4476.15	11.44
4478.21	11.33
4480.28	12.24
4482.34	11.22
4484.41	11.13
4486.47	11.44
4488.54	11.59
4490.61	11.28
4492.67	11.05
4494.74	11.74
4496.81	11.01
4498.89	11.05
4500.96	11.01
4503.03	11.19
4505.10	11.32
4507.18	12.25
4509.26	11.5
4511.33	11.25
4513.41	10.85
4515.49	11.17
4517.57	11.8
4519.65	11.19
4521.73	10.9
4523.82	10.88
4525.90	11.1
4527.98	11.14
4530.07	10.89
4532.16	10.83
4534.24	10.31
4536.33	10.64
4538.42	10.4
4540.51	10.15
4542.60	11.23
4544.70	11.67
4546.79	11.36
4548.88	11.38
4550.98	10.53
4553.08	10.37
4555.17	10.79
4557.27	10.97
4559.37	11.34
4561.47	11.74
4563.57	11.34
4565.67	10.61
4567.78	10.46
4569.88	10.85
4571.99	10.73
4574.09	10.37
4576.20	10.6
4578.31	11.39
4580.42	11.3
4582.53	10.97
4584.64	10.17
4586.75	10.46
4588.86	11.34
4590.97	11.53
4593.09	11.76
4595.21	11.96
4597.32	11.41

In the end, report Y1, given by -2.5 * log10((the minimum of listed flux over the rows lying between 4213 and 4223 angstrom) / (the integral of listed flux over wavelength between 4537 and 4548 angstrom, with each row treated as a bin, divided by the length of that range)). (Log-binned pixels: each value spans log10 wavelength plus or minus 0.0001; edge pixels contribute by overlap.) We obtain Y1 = 0.03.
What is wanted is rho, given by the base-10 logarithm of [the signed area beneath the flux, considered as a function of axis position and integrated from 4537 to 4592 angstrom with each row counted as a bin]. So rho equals 2.78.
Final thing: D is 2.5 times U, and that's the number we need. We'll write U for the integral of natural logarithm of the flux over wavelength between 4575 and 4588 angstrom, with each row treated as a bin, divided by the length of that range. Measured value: 5.95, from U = 2.38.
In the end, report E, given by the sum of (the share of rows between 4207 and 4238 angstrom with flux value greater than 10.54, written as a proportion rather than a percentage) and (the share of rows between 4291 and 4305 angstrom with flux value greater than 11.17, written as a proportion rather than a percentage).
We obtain 0.83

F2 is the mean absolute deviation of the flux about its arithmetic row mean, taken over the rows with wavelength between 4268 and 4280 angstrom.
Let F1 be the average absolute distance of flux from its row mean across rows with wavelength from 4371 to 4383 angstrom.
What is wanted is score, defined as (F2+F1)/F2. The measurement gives 1.86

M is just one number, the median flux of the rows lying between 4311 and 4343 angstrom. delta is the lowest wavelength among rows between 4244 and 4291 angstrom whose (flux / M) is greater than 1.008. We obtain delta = 4255.05 angstrom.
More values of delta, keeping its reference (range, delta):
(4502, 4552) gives 4503.03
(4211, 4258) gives 4212.16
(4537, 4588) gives 4542.60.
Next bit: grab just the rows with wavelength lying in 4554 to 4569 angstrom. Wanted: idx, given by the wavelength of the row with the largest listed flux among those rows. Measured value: 4561.47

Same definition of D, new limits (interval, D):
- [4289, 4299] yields 5.86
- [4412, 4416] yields 5.99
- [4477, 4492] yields 6.09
